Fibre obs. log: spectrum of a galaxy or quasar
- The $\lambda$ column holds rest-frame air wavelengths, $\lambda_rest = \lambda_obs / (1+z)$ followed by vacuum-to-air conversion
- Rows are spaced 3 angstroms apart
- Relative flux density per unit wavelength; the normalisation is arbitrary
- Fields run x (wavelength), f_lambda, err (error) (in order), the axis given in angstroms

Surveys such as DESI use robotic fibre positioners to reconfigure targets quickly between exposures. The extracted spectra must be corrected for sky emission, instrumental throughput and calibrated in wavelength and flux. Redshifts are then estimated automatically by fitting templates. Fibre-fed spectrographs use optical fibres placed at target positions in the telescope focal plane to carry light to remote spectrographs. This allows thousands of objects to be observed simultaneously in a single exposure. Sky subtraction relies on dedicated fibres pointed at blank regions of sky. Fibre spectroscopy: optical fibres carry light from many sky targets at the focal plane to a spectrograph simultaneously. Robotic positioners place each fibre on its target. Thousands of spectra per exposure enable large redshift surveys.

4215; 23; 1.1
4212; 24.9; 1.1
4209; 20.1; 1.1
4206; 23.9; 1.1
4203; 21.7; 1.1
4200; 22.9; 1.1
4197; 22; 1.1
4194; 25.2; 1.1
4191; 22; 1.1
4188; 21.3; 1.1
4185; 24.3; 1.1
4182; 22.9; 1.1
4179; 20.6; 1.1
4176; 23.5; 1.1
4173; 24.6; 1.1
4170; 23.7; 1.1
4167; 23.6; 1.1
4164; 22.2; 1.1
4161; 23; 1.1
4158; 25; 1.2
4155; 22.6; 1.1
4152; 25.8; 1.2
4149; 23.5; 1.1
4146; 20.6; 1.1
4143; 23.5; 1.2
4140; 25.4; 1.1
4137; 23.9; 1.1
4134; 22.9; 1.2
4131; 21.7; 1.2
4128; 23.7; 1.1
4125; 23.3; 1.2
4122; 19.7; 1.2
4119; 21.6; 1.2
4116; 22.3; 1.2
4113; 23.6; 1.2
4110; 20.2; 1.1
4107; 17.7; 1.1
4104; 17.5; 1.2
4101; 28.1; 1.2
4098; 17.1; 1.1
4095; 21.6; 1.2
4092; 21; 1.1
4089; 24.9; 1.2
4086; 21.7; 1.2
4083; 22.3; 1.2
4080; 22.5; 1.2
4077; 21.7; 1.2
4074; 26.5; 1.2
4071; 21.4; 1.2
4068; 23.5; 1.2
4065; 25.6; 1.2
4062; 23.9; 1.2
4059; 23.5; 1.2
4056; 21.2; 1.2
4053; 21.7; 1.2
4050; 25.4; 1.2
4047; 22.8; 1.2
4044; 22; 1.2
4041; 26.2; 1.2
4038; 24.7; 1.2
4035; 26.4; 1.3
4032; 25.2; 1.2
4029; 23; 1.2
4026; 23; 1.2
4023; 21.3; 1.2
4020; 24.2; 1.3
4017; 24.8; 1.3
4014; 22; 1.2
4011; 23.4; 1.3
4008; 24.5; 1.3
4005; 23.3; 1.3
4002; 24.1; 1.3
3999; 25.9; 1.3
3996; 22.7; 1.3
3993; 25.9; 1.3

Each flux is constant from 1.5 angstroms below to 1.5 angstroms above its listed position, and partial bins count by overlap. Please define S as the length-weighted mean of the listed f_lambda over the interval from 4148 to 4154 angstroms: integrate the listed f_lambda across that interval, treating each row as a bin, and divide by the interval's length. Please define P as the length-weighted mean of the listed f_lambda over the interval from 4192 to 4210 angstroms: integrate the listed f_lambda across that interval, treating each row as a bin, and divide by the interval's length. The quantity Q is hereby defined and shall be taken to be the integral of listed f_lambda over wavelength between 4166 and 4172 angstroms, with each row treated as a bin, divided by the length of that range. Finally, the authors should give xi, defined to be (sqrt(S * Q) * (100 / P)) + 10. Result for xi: 116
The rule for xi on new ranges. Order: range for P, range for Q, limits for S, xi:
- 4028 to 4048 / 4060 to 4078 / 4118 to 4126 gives 103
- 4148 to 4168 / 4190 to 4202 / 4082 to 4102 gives 106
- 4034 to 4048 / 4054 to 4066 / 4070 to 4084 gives 105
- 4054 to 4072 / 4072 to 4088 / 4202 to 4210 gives 107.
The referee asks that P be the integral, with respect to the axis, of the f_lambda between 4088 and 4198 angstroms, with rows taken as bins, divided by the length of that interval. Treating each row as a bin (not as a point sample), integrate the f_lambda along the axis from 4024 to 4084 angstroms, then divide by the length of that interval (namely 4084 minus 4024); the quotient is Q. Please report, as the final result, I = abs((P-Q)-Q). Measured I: 24.6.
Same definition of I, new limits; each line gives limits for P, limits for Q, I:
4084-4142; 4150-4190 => 24.6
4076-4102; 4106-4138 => 21.6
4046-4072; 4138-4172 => 23.8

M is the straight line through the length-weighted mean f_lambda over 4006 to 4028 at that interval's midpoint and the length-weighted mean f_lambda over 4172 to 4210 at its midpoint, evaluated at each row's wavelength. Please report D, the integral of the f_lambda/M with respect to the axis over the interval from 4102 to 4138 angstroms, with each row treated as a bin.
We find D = 34 angstroms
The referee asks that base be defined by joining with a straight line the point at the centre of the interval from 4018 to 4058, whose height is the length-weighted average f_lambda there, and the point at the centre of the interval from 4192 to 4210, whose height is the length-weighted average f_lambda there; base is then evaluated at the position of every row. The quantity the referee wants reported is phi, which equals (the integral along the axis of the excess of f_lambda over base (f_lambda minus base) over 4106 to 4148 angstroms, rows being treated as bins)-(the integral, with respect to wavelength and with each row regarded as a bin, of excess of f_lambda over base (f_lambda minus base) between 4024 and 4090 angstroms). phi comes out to -41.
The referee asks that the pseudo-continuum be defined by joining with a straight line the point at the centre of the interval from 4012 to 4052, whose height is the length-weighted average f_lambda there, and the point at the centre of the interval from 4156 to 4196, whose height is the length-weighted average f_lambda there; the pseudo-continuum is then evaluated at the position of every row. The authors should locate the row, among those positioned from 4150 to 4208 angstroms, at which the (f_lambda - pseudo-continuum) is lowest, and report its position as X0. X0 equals 4179 angstroms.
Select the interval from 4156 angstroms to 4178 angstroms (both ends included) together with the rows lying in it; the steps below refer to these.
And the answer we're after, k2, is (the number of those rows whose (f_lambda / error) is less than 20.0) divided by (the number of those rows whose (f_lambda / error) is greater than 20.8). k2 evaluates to 0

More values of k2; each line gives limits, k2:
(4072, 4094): 5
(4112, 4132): 6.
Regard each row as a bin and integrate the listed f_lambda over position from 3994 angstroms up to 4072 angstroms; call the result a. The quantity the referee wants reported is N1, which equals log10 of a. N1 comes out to 3.3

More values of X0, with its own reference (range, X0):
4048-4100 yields 4098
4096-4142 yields 4098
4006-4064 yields 4023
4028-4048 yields 4044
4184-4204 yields 4188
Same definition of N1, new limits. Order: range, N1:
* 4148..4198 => 3.1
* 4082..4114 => 2.8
